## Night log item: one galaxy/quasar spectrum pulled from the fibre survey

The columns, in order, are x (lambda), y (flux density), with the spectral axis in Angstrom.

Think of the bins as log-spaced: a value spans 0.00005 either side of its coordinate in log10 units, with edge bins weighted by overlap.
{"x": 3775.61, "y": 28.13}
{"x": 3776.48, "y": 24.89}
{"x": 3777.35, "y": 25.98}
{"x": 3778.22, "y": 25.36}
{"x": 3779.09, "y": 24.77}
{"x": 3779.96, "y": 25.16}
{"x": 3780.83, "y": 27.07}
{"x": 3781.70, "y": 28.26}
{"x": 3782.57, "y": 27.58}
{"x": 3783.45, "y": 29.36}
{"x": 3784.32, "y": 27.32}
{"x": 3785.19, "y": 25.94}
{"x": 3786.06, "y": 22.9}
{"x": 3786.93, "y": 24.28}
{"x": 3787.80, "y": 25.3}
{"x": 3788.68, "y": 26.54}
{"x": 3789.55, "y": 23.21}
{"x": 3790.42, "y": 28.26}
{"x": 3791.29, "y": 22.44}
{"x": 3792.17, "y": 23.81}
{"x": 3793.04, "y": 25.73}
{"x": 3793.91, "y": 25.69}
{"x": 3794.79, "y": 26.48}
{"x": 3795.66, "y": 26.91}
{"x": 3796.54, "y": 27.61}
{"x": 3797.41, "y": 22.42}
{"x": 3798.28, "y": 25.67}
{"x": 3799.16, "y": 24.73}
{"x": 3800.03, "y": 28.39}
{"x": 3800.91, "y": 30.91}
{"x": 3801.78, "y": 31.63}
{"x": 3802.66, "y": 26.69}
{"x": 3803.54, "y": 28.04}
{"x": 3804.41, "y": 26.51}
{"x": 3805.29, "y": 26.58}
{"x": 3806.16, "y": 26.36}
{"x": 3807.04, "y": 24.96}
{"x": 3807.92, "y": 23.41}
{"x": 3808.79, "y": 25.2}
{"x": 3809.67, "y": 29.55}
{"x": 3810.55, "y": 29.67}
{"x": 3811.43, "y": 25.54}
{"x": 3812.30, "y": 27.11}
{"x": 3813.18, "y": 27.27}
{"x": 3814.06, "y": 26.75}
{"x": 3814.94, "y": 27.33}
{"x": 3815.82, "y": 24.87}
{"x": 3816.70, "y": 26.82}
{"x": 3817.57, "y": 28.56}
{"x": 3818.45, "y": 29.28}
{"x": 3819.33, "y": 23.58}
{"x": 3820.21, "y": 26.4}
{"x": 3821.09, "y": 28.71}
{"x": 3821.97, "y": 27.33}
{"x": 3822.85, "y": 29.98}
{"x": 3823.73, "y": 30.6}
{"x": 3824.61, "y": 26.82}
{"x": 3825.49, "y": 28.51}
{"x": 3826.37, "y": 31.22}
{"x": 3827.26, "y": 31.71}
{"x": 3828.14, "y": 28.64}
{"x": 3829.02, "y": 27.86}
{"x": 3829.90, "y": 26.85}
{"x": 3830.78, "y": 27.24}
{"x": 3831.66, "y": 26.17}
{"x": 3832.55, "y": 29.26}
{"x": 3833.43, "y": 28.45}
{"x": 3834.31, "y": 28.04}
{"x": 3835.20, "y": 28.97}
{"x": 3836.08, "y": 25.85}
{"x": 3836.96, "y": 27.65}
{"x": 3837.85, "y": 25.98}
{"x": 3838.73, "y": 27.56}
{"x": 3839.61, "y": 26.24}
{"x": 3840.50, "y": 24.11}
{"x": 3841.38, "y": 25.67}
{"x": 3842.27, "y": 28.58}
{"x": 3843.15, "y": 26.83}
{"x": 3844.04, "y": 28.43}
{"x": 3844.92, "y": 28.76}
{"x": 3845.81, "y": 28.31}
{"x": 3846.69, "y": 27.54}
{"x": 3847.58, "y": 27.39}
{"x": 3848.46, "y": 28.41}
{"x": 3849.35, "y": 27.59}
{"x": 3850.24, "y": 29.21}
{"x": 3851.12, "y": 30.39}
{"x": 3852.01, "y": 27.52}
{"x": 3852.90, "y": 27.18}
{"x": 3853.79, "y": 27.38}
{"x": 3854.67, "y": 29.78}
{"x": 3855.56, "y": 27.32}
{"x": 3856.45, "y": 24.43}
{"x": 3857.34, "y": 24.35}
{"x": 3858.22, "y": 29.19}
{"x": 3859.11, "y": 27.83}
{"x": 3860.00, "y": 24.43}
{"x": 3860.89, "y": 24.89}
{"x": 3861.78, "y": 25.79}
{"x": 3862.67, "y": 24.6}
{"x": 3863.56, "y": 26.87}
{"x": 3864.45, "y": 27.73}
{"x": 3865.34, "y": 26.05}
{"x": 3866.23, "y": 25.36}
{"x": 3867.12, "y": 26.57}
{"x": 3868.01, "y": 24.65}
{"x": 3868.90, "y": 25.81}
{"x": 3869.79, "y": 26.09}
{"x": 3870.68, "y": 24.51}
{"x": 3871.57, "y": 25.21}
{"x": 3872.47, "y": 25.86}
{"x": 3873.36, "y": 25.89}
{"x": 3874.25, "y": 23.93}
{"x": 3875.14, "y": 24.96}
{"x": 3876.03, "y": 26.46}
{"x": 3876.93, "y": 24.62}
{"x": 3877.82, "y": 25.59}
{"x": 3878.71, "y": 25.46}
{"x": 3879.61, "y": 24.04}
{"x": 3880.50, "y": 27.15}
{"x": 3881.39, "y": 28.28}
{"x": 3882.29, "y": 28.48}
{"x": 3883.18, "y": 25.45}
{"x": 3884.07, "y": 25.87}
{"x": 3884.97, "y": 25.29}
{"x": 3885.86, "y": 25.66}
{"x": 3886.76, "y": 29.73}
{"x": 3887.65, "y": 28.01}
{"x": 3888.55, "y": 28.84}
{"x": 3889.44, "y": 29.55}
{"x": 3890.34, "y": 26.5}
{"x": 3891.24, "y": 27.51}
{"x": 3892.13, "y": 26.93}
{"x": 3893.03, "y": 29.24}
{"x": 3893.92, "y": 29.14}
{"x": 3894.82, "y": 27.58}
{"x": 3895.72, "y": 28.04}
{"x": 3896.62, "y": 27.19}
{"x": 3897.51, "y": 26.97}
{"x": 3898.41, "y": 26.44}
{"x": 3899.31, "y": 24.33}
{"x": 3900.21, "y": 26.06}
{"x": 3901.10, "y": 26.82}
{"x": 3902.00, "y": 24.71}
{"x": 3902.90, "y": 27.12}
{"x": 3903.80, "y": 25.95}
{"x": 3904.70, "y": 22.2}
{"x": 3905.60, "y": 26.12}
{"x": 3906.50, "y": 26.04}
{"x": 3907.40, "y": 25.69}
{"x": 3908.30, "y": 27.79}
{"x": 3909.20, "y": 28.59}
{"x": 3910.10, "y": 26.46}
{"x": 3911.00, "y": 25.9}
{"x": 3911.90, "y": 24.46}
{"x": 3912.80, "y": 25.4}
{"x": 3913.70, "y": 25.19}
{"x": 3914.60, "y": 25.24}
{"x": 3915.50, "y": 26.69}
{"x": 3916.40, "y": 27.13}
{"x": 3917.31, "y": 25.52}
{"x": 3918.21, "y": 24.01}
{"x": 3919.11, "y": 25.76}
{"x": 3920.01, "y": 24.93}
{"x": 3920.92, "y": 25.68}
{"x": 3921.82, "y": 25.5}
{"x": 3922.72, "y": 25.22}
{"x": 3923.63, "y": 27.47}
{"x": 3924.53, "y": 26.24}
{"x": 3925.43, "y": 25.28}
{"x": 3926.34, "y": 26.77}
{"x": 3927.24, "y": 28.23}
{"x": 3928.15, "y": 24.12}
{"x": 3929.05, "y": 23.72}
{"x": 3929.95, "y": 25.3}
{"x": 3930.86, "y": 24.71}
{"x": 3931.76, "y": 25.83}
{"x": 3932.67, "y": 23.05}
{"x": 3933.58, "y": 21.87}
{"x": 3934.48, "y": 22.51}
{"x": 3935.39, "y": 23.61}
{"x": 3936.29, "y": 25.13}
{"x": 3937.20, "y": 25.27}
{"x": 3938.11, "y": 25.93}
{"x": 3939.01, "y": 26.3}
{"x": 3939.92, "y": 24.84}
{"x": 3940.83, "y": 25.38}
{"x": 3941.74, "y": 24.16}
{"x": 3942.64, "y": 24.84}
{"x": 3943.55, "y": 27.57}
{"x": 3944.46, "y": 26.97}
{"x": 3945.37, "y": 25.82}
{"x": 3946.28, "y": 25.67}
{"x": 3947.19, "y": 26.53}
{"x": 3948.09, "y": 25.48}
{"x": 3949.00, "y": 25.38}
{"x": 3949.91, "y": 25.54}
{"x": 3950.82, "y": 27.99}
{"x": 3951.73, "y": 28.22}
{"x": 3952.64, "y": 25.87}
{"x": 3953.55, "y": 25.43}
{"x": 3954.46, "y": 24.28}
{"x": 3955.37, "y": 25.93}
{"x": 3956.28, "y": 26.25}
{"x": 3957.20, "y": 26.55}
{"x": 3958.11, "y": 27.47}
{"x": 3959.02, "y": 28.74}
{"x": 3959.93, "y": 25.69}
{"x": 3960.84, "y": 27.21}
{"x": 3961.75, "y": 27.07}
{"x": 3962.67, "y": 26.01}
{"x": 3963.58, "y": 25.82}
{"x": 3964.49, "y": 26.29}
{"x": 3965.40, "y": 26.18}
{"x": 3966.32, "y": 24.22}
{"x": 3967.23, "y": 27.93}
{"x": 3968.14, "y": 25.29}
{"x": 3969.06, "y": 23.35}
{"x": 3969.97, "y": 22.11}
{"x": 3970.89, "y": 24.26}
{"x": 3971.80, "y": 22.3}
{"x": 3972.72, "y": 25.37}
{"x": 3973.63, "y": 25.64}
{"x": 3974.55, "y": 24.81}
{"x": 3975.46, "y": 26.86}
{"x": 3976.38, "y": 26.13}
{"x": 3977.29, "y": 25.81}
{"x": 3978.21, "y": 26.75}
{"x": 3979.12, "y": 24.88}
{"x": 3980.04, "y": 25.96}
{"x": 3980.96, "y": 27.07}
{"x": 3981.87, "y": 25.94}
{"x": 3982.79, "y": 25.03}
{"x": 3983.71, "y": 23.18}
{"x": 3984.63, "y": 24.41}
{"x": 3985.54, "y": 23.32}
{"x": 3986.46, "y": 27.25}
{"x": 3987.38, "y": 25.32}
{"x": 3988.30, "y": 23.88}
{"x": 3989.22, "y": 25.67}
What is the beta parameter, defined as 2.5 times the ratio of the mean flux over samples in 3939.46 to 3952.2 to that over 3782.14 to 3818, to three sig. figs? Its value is 2.46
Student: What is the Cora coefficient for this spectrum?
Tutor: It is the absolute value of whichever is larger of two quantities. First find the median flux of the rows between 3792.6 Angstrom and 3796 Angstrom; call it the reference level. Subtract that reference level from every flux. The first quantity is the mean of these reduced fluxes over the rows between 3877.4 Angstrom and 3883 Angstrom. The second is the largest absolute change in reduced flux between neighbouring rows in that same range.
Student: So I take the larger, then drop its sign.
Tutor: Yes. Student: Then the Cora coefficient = 3.1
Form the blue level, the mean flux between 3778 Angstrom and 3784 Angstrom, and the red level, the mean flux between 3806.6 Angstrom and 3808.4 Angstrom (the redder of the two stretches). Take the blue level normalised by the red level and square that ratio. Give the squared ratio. 1.23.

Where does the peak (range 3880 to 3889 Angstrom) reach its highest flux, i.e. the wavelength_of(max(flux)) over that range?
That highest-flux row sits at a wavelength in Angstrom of 3886.76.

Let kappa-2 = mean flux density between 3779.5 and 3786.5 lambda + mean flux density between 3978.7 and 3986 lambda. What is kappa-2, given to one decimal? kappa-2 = 51.7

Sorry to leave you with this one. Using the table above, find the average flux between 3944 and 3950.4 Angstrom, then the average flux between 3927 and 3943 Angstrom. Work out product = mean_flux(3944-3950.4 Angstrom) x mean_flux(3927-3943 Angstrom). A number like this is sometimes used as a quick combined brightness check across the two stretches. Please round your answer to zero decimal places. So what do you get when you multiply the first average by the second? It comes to 640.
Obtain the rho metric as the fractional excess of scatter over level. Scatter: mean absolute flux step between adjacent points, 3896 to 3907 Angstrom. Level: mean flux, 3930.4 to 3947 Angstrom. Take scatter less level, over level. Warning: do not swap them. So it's -0.932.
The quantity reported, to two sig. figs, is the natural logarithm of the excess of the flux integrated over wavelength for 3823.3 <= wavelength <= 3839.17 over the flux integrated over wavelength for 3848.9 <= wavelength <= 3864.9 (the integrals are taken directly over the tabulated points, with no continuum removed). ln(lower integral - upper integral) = 2.7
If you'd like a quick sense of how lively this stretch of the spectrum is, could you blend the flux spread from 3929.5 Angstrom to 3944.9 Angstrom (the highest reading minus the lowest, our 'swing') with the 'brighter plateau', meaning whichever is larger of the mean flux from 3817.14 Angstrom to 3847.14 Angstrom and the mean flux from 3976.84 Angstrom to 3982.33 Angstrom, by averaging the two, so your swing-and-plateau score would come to 16.8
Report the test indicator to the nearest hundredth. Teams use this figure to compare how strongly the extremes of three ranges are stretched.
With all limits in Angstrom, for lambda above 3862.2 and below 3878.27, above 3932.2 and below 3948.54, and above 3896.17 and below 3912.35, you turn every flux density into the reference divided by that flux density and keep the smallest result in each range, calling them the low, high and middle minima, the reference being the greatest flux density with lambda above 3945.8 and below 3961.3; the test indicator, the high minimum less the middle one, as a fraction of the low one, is 0.04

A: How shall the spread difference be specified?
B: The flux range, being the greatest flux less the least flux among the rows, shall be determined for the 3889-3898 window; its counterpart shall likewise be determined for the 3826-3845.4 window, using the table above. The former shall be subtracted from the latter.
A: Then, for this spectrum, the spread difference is 5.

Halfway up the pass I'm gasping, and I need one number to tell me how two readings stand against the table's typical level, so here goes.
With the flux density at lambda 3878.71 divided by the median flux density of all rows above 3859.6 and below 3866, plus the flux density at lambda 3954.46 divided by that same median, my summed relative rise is 1.93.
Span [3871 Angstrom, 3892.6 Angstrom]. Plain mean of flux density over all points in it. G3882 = 26.5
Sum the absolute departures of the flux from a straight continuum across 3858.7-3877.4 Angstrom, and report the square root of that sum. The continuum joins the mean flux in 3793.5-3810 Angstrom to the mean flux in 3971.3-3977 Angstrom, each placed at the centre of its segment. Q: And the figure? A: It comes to 4.5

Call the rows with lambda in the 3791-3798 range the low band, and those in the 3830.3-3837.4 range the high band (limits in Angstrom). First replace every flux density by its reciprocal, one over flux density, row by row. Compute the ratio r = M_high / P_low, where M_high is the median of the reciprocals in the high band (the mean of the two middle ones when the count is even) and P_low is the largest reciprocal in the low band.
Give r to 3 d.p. 0.805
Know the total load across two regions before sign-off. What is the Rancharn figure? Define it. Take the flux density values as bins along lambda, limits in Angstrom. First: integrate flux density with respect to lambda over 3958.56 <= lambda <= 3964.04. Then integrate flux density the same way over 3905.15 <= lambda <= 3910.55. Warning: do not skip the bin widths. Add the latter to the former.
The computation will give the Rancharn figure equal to 291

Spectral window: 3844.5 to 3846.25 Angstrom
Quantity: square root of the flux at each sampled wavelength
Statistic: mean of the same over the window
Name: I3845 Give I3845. 5.34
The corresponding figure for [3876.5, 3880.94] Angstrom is 5.04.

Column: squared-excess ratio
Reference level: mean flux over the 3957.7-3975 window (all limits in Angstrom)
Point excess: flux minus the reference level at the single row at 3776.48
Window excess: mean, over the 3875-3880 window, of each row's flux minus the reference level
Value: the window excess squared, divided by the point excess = -0.2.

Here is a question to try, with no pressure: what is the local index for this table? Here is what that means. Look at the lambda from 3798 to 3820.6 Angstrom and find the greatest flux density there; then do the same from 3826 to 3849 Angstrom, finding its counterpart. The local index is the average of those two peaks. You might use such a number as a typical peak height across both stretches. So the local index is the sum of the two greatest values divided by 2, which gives 31.7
